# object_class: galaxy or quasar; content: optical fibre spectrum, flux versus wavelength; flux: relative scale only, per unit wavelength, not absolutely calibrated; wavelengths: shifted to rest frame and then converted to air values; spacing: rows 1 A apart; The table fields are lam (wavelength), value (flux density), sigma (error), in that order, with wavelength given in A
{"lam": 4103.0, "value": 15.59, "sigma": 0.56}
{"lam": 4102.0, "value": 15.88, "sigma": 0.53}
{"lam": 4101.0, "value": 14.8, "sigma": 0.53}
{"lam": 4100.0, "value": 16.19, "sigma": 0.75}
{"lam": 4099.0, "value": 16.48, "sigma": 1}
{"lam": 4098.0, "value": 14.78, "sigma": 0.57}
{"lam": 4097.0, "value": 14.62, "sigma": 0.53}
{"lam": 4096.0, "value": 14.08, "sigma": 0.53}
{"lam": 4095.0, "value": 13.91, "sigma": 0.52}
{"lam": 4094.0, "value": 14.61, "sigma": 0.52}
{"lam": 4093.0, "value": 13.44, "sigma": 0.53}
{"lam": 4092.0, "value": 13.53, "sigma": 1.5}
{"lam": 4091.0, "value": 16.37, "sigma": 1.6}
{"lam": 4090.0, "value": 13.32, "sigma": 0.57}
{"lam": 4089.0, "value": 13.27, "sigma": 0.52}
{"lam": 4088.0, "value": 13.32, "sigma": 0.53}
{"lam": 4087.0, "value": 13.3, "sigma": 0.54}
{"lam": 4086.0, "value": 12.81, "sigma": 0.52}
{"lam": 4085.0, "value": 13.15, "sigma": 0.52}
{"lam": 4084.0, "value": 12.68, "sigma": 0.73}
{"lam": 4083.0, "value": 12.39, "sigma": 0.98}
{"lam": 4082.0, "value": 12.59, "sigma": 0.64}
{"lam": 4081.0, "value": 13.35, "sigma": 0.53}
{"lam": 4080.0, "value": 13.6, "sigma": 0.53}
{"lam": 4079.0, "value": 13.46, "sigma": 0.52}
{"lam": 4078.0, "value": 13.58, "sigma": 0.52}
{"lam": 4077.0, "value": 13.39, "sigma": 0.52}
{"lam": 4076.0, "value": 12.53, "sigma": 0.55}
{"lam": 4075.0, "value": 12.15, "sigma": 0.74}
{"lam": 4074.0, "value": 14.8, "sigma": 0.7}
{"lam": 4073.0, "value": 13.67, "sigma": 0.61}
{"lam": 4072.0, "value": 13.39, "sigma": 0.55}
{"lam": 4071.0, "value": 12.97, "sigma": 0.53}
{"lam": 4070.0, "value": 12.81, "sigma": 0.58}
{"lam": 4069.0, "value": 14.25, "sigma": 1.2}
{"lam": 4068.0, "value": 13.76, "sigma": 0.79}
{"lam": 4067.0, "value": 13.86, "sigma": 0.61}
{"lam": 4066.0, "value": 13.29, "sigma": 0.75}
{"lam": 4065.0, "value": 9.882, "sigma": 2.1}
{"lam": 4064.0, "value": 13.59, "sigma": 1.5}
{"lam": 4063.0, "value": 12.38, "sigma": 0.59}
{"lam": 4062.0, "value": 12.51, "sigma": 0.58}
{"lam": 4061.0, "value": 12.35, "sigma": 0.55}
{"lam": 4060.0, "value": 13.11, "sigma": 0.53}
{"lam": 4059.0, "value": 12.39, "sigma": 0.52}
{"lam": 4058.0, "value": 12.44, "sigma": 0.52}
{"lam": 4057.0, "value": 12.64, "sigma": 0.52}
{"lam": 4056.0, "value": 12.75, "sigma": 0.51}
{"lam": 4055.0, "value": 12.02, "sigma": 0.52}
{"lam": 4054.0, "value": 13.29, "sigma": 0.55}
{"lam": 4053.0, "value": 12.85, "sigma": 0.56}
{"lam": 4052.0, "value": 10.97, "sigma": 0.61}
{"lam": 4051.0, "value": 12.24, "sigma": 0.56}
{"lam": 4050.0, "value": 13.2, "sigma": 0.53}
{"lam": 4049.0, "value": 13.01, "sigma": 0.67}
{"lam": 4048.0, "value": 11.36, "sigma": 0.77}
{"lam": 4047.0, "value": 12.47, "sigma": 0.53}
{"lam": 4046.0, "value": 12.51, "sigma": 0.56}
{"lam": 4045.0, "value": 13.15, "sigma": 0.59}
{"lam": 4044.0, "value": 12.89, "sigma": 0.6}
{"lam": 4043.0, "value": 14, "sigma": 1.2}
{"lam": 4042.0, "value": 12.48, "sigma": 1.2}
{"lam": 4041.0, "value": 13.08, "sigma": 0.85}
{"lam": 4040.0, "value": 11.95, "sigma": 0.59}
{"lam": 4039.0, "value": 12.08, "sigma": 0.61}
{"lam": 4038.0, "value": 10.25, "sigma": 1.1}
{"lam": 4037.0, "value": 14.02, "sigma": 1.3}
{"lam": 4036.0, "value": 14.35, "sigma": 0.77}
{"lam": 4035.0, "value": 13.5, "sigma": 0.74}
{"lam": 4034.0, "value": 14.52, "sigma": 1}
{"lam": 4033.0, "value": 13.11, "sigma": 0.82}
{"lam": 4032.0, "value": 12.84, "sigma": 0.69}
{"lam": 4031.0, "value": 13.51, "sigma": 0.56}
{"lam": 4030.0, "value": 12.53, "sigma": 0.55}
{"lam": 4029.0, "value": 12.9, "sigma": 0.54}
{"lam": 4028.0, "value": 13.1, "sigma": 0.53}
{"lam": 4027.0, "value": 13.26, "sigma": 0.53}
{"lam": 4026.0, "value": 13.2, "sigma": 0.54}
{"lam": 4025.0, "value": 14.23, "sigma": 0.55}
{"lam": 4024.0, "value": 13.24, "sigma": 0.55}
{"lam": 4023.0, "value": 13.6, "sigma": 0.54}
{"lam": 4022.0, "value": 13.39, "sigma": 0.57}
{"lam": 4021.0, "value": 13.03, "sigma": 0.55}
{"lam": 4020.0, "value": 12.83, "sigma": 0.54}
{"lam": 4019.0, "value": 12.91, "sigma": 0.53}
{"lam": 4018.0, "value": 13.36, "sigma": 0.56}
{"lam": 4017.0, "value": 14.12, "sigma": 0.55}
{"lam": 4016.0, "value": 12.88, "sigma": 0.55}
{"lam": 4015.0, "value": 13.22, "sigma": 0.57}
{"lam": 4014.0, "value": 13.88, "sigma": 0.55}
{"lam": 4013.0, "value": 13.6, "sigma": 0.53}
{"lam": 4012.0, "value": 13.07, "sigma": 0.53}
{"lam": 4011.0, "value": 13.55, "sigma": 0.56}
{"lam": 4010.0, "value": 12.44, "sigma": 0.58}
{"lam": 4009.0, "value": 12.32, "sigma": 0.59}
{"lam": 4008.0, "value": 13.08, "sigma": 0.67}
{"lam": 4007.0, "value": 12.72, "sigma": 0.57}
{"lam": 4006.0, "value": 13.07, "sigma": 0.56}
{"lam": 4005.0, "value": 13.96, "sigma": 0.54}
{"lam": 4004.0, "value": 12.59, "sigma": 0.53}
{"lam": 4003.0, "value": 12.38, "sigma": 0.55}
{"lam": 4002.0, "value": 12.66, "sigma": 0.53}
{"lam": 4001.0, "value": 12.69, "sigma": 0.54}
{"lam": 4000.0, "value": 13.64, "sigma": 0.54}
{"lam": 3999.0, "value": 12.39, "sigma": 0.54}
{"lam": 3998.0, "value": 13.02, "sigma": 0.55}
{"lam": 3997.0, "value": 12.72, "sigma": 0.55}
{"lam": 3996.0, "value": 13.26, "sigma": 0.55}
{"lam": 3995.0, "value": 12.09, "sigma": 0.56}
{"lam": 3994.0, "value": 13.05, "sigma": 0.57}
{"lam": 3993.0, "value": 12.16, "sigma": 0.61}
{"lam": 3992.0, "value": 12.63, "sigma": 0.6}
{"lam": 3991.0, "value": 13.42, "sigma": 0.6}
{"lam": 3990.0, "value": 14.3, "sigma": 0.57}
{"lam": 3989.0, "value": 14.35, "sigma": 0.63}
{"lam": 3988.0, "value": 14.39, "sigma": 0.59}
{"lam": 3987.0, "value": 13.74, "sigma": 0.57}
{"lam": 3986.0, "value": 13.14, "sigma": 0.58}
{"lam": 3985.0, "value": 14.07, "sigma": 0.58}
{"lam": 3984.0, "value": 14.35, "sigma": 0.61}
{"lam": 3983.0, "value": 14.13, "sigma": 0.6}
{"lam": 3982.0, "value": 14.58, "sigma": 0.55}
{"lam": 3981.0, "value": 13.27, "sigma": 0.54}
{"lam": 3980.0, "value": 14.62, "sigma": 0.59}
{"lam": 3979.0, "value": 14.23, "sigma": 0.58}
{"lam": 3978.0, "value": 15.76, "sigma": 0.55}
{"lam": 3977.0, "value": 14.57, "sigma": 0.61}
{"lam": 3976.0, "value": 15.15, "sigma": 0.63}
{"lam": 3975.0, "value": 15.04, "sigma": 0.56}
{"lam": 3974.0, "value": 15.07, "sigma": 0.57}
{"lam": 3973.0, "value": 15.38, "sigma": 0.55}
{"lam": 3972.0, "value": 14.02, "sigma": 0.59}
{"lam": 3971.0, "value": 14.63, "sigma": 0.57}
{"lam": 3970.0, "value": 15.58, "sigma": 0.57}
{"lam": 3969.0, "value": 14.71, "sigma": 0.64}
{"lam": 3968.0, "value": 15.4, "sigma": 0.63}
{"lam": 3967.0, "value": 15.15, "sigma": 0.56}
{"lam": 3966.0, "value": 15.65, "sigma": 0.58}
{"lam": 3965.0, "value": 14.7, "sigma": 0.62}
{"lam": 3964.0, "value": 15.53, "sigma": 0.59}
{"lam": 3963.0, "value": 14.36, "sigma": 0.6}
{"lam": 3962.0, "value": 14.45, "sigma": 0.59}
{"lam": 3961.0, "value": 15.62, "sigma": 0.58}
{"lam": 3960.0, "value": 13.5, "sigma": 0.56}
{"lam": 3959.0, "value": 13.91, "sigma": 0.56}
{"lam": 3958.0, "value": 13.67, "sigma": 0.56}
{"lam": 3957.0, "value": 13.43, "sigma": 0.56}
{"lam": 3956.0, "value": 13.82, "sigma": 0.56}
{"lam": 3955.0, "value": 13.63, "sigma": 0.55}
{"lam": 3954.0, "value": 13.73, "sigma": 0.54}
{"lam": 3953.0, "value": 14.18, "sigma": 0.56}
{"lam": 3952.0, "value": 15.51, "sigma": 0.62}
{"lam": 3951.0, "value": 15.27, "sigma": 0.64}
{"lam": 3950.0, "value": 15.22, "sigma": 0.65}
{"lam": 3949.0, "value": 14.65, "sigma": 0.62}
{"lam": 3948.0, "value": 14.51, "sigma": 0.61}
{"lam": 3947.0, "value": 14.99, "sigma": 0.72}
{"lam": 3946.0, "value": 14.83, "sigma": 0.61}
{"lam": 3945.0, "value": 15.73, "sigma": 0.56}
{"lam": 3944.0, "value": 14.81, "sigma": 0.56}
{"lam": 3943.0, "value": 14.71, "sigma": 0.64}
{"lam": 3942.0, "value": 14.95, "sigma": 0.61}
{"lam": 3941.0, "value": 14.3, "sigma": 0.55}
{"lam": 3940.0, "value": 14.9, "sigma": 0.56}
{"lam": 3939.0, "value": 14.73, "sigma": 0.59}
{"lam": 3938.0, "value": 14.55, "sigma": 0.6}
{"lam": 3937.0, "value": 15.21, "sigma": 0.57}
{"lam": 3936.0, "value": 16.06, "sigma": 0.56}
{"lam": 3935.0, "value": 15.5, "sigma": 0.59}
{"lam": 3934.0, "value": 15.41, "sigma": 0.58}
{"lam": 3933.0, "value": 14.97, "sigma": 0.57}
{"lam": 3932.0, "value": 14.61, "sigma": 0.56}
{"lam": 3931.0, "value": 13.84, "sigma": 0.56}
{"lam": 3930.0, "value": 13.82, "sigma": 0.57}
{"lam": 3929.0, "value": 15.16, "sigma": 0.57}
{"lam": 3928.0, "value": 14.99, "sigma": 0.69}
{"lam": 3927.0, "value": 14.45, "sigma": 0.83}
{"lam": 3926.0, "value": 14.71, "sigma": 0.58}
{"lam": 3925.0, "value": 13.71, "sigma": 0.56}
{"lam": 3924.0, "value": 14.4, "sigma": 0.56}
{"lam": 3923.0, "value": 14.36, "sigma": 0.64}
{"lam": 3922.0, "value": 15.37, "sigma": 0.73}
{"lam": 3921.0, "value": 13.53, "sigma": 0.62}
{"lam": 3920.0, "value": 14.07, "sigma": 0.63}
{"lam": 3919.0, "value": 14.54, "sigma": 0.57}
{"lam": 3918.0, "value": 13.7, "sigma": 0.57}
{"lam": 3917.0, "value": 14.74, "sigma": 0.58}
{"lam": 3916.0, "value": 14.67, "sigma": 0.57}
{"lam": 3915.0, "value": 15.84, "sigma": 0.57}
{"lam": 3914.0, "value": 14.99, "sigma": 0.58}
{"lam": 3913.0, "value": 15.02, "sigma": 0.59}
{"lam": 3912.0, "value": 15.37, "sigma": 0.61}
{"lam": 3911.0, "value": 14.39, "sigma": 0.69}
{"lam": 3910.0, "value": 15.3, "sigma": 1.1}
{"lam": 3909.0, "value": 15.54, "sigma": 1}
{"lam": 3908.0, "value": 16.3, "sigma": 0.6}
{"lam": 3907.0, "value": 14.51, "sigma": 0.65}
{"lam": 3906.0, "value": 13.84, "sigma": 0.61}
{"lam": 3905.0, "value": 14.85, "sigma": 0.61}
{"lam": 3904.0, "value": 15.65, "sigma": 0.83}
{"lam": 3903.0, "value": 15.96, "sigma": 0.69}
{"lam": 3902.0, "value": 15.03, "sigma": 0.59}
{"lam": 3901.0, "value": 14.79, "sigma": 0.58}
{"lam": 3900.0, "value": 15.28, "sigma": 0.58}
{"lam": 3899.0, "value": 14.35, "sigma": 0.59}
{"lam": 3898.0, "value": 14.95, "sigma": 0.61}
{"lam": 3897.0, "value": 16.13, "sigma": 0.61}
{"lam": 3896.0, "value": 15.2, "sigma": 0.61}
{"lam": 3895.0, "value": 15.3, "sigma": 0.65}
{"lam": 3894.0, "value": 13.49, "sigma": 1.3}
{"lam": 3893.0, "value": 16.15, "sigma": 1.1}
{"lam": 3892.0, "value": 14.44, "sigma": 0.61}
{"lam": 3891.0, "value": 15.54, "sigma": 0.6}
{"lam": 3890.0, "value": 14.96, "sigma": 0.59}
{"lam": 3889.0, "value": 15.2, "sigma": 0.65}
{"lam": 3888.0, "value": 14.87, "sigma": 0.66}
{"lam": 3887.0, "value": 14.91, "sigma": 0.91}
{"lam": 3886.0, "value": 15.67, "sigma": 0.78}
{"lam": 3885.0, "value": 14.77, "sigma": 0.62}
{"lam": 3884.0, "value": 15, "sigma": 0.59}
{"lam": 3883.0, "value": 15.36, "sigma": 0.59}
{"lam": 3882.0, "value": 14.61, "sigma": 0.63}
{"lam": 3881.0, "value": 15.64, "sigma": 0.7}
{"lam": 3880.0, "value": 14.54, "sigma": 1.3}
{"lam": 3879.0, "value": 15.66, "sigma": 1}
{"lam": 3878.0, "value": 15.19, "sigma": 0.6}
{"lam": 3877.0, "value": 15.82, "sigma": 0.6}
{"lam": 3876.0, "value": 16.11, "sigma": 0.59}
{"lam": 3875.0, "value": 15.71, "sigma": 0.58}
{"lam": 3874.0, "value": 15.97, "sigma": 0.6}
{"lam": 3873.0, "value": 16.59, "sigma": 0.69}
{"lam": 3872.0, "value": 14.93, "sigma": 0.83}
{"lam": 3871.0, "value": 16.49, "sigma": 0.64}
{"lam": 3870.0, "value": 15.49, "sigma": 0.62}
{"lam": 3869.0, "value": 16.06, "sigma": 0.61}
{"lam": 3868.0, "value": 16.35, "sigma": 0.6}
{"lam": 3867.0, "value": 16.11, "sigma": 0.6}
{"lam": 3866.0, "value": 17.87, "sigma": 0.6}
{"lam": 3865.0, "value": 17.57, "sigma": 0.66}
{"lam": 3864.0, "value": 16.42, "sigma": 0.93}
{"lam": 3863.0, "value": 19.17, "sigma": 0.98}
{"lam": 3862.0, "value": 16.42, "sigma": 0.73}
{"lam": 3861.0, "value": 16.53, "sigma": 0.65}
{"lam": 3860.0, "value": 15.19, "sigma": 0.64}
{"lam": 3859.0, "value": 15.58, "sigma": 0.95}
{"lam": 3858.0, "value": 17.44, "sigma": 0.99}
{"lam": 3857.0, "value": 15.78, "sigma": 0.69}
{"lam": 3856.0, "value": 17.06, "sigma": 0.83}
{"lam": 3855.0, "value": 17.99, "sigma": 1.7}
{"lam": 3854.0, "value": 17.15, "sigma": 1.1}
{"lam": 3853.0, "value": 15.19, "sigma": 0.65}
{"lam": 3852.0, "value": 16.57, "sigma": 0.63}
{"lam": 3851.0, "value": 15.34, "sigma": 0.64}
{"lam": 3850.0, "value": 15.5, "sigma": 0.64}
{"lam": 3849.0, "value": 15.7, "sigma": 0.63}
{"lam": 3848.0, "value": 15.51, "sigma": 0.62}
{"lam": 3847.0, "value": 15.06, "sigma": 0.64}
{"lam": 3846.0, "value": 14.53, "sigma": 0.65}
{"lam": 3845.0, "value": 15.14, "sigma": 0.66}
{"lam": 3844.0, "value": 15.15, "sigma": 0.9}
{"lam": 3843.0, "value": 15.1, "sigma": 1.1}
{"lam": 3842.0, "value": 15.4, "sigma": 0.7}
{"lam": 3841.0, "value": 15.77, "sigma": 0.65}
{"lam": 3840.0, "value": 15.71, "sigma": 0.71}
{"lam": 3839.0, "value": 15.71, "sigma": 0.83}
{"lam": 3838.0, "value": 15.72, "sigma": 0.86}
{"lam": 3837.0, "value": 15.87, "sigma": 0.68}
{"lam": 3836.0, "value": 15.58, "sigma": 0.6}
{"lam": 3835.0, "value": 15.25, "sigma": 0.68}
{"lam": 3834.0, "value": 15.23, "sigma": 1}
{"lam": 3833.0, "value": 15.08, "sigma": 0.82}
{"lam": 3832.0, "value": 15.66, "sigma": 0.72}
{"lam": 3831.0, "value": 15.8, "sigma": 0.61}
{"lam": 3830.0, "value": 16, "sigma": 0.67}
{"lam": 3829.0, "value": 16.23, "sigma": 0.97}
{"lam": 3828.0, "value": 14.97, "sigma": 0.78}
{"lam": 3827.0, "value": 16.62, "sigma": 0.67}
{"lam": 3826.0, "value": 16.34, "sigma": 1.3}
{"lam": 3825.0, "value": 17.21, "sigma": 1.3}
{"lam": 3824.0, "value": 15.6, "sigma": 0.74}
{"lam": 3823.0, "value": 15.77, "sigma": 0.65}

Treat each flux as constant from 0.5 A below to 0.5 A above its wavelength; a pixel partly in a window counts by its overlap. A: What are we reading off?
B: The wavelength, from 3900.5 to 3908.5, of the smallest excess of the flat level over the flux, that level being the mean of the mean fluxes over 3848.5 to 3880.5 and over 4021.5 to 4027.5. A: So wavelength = 3908.0 A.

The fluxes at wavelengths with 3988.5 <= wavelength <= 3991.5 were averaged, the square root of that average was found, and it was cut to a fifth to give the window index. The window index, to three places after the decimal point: 0.749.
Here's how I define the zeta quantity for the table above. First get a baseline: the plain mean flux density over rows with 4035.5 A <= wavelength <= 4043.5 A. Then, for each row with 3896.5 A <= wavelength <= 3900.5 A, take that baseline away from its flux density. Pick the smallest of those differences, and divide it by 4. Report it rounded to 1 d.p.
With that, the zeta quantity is 0.4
